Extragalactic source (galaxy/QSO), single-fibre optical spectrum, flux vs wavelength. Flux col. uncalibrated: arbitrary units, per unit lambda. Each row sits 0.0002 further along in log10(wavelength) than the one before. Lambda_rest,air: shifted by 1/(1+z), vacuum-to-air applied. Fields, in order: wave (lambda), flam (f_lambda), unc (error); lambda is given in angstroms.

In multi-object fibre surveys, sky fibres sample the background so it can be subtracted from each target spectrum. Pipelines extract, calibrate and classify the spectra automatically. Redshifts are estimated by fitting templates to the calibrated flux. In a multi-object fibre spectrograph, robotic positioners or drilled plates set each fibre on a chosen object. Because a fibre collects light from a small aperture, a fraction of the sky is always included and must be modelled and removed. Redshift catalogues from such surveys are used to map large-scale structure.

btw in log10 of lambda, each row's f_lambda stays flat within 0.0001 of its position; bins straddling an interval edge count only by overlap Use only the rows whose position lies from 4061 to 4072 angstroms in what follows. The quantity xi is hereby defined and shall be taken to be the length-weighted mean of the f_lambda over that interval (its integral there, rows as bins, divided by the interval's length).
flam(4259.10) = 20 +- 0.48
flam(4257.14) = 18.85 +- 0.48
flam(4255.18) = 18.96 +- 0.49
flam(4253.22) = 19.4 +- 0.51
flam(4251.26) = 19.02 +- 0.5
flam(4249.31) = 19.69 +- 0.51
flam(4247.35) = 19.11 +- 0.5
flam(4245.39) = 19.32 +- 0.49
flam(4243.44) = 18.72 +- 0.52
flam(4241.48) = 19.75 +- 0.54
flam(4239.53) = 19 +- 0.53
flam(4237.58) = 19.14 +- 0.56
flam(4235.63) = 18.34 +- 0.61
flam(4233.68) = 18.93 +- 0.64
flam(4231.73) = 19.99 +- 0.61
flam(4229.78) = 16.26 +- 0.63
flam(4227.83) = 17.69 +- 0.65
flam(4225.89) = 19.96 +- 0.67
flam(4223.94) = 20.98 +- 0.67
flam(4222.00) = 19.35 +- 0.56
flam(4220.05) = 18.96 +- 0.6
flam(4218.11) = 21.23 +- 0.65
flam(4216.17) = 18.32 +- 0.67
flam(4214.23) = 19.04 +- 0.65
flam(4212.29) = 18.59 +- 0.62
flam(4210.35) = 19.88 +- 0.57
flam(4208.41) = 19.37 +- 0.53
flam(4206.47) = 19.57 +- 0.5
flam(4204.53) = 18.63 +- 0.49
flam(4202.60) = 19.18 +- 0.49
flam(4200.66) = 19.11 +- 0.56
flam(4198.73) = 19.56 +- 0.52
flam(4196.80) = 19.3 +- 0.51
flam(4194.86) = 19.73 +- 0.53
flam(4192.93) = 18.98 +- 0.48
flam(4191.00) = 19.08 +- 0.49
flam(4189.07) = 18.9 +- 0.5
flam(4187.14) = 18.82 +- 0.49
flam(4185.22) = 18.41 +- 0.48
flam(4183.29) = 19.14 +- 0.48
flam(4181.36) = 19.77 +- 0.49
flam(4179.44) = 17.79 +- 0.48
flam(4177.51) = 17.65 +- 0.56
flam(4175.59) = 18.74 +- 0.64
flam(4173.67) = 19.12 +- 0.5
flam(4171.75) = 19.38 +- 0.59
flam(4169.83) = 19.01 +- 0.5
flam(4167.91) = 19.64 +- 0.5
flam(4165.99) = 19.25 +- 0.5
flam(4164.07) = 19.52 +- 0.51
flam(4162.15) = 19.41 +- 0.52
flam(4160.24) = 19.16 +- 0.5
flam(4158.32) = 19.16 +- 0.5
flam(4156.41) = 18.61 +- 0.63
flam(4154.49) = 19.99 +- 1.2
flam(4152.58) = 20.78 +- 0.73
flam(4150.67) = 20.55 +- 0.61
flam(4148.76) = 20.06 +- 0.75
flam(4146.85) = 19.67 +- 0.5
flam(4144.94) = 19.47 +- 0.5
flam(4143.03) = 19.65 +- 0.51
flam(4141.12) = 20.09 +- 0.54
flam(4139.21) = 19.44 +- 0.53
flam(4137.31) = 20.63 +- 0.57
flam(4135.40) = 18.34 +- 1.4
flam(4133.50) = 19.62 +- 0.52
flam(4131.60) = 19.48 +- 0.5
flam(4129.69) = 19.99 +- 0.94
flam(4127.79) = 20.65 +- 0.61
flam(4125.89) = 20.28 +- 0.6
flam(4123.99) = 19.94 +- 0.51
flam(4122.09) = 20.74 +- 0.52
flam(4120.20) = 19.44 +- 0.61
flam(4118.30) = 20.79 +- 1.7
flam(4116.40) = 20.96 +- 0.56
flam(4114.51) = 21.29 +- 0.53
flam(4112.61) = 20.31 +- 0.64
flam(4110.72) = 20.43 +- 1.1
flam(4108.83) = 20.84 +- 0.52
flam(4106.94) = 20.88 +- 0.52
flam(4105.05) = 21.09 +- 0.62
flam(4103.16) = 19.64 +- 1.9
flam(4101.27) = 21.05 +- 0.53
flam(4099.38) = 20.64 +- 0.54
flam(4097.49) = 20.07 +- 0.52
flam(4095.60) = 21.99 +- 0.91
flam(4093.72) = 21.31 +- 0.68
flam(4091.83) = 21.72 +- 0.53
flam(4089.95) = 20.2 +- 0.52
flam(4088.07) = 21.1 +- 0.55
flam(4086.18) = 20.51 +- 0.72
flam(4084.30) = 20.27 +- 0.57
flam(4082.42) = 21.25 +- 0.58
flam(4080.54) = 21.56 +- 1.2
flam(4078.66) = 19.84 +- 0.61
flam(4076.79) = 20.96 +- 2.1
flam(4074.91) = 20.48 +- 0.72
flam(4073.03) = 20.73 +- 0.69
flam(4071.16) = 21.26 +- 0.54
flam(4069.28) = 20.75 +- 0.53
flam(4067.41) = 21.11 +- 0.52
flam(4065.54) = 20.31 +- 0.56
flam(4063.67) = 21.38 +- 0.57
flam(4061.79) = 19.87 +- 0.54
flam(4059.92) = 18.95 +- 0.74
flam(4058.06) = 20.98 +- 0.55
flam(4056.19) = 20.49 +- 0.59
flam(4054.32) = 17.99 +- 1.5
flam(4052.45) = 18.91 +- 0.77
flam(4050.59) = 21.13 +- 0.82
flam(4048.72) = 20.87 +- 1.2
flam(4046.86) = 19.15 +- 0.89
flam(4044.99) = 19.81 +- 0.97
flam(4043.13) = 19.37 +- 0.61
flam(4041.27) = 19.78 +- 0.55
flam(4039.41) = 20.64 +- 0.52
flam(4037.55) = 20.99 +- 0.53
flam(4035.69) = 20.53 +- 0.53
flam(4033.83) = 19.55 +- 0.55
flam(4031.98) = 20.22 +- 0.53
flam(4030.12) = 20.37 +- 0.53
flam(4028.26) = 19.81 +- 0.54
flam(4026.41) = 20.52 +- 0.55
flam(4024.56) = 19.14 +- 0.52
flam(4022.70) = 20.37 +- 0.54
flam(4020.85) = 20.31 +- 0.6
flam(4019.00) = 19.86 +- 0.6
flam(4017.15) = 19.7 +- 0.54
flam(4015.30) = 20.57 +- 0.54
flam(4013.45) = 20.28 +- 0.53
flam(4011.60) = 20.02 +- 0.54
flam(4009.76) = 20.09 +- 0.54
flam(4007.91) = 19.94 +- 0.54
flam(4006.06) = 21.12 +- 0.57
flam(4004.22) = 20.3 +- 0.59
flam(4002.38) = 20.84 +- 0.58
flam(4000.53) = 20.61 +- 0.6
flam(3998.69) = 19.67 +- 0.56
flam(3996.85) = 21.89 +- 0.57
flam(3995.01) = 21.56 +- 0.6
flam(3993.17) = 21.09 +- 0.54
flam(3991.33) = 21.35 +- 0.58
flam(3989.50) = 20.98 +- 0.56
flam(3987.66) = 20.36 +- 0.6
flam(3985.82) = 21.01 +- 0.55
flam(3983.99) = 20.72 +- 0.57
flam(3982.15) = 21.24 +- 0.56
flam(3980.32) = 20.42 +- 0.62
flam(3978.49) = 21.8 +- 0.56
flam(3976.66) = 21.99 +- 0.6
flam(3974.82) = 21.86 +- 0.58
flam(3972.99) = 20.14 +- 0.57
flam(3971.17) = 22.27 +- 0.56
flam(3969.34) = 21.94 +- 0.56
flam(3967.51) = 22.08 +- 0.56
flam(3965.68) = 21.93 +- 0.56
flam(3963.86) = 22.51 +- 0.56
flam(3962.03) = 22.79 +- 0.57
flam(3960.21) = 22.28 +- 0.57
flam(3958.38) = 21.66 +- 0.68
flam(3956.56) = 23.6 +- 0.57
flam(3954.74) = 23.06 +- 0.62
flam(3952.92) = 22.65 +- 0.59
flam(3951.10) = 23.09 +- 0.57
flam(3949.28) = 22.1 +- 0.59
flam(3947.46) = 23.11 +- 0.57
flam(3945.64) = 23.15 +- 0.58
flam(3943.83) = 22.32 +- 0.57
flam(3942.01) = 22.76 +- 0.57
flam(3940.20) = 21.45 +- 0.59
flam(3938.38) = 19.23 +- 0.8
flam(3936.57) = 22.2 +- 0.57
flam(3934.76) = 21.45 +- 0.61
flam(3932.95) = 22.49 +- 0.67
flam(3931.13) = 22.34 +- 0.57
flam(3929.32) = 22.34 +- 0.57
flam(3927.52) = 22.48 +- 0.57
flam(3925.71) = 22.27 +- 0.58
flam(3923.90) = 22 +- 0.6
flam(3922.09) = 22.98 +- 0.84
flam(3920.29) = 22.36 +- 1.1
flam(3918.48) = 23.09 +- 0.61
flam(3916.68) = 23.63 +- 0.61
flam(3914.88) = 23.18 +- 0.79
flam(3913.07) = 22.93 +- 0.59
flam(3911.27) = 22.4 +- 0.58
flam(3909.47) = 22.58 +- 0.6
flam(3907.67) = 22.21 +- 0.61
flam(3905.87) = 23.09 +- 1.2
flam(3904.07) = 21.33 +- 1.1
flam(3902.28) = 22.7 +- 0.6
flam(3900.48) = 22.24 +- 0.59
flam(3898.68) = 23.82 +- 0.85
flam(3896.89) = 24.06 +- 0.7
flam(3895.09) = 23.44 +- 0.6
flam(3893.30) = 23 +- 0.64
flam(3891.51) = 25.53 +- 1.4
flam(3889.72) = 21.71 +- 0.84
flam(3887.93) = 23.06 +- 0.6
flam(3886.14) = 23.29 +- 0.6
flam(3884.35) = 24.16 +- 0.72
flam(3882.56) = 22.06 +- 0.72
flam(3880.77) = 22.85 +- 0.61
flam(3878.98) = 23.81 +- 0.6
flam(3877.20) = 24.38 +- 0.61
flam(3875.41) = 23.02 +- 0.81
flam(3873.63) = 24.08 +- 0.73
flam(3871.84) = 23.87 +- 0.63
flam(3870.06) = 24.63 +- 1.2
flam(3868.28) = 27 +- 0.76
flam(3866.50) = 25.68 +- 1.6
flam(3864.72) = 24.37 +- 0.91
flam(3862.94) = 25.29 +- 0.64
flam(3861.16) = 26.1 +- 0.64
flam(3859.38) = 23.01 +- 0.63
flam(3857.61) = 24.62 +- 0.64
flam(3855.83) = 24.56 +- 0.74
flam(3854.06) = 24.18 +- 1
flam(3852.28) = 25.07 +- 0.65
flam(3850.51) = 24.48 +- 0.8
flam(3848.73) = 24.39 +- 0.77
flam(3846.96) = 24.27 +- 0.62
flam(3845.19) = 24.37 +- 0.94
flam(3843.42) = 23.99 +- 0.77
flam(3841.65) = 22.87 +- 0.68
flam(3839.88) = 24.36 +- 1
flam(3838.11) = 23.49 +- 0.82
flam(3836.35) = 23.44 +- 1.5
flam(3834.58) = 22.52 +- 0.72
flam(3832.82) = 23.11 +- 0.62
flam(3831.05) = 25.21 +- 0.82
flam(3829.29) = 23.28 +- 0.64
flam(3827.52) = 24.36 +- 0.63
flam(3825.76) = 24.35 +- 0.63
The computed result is 20.8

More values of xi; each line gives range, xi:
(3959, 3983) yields 21.8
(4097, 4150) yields 20.2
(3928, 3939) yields 21.8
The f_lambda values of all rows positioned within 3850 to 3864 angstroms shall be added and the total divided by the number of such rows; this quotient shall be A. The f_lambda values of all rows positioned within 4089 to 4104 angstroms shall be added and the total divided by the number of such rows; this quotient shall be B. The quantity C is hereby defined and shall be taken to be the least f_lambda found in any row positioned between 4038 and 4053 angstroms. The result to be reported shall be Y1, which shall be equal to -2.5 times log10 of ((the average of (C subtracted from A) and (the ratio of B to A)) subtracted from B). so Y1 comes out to -3.11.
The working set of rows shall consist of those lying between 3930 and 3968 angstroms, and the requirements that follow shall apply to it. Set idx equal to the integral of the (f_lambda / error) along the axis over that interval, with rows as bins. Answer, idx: 1432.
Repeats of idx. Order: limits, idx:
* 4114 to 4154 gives 1314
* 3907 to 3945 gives 1350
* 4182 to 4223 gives 1471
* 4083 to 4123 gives 1317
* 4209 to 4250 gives 1339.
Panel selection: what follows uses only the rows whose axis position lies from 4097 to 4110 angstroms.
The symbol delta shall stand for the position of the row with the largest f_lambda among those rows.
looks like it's 4105.05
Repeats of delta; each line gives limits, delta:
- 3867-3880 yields 3868.28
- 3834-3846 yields 3845.19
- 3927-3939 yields 3932.95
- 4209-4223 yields 4218.11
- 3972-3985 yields 3976.66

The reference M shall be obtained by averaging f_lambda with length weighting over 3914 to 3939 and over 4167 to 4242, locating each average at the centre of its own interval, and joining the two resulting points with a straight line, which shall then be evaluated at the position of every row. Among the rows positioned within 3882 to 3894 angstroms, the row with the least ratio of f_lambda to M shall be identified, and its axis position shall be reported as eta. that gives 3889.72 angstroms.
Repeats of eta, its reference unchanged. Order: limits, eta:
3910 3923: 3911.27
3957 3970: 3958.38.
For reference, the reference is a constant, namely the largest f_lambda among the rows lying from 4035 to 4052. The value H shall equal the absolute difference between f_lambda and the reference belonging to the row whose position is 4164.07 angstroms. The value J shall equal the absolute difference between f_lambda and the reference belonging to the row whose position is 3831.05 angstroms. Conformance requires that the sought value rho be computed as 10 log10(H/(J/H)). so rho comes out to -2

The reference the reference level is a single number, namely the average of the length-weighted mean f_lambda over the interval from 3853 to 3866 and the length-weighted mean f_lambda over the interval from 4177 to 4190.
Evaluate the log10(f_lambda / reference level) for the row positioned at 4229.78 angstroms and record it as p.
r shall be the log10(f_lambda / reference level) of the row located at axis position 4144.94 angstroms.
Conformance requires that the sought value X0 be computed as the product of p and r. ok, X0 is 0.0057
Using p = -0.124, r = -0.046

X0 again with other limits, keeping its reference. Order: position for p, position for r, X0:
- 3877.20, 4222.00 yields -0.0025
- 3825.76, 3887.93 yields 0.0014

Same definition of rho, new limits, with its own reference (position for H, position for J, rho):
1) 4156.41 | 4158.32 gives 5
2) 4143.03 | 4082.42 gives 13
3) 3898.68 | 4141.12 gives 8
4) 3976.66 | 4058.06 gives 7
